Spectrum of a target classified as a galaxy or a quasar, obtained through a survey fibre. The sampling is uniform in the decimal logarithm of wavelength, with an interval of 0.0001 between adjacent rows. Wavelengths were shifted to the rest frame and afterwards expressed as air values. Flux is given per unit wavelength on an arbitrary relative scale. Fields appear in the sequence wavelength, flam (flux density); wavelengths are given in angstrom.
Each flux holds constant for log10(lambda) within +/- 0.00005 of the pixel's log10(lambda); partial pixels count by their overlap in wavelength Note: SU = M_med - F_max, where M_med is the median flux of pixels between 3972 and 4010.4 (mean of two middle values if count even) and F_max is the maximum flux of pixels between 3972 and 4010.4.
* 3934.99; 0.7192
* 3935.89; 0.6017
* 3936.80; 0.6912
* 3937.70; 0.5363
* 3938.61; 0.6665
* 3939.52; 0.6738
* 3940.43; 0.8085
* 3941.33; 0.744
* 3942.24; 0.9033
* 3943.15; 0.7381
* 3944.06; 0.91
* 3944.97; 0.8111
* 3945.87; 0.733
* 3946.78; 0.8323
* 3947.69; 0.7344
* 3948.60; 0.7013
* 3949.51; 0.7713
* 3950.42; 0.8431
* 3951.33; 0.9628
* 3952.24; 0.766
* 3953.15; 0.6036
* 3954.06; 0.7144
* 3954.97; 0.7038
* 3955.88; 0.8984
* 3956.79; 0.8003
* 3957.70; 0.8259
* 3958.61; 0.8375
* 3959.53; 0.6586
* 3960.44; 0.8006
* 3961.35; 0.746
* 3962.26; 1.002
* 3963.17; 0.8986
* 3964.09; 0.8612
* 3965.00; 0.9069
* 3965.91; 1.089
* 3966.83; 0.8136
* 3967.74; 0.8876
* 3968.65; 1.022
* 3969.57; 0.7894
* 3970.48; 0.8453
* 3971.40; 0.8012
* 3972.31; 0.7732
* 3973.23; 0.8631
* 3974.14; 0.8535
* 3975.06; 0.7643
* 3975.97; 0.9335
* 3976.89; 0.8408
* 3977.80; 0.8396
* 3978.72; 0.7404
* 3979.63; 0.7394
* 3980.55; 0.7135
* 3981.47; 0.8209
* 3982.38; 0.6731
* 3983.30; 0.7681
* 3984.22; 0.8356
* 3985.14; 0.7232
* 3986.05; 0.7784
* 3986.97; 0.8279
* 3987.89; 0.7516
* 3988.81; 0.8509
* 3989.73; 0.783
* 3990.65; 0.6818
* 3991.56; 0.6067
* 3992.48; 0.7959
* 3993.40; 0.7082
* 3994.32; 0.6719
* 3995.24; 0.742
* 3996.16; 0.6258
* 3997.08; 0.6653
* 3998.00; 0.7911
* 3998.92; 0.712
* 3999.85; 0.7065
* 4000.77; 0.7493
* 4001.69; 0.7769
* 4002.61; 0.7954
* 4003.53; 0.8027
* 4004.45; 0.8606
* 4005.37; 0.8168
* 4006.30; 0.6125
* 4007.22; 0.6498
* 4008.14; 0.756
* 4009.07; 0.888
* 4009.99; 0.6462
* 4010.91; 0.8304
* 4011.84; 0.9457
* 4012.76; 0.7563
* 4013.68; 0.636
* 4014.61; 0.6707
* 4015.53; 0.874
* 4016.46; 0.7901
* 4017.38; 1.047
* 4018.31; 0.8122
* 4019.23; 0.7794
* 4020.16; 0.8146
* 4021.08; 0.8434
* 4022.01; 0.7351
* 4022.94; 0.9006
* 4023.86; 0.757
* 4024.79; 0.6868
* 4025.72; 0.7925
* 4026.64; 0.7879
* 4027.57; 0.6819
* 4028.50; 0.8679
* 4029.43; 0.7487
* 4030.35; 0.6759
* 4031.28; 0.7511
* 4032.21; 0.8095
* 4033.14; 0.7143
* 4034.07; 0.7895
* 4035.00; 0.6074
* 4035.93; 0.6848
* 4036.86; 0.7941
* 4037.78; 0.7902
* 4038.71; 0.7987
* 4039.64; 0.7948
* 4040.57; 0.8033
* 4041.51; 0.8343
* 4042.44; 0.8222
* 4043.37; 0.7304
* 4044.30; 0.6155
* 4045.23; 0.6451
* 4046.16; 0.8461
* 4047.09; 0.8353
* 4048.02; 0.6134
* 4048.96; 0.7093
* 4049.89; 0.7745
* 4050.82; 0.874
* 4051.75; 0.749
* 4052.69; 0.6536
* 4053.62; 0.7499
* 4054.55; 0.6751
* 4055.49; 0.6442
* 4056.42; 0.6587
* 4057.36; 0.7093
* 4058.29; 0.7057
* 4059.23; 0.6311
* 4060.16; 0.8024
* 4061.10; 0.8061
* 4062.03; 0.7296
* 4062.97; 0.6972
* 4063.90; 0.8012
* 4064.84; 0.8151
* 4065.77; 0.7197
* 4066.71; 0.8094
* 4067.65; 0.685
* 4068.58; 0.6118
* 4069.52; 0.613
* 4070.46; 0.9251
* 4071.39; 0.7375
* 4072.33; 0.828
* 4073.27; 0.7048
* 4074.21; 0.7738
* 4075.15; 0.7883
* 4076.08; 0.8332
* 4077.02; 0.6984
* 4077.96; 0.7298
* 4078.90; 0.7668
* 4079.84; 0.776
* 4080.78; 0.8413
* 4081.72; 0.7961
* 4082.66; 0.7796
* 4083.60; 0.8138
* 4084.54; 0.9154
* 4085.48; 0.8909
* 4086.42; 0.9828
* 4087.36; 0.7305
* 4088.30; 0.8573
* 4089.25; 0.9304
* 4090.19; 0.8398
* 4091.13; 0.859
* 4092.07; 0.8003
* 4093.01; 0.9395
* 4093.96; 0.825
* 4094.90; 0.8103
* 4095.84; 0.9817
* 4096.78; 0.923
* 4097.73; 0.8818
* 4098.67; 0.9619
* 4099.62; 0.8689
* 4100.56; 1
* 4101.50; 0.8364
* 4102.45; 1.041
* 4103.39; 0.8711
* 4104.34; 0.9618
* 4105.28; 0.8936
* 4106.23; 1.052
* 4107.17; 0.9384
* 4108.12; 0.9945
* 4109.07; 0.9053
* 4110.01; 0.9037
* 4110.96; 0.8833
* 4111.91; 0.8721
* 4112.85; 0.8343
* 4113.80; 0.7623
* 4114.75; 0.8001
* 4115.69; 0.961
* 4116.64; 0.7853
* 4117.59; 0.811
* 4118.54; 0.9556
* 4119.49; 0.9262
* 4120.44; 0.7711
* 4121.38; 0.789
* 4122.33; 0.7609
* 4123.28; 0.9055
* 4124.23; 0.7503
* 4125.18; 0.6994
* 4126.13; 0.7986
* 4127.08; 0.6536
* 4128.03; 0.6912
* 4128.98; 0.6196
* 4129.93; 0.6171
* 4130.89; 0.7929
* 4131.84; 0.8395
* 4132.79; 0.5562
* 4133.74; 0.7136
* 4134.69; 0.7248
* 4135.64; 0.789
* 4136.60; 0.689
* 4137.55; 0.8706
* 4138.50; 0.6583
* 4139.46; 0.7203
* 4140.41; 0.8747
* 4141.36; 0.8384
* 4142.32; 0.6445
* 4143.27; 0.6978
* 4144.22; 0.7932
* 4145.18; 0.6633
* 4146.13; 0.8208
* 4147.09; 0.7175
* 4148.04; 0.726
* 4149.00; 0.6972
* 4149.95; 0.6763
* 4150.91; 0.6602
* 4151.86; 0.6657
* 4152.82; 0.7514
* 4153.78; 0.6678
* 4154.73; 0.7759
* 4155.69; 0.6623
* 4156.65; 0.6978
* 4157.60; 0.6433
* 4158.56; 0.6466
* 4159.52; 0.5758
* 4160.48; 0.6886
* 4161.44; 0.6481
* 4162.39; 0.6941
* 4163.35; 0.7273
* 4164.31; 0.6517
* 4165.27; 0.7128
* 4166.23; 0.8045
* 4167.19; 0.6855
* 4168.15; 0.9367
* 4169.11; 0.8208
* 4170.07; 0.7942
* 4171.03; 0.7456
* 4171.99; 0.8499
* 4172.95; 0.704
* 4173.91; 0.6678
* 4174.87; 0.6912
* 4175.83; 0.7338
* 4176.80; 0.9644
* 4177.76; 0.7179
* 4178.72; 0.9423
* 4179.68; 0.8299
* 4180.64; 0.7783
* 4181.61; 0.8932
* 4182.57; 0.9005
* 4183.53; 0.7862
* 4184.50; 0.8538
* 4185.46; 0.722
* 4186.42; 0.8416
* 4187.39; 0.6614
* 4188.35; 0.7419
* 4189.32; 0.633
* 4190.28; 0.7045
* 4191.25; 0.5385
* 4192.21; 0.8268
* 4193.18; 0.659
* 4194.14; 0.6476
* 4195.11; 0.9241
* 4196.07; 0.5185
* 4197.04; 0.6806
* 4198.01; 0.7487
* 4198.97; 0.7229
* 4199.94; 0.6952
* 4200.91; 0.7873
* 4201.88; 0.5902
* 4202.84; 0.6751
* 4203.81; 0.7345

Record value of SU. -0.17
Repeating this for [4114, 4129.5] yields -0.17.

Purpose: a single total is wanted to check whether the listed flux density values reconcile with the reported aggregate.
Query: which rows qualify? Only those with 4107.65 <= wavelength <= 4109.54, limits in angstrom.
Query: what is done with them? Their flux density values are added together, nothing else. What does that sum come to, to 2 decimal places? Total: 1.90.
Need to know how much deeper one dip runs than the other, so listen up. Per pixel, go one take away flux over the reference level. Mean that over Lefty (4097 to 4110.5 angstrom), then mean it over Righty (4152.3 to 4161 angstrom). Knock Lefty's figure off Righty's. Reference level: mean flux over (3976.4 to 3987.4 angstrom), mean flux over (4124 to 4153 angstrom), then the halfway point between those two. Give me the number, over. 0.34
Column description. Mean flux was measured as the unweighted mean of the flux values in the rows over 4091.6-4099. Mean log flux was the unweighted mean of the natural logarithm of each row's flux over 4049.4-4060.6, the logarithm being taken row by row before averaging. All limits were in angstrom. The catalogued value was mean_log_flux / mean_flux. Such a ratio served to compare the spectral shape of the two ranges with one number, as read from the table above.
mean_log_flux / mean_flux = -0.38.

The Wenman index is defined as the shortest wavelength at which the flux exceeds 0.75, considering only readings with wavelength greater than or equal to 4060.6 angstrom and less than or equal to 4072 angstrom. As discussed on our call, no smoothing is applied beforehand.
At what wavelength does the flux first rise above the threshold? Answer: 4061.10 angstrom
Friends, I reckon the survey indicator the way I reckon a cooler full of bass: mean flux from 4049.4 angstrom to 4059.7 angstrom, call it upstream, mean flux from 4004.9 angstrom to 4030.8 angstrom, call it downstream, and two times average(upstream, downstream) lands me 1.49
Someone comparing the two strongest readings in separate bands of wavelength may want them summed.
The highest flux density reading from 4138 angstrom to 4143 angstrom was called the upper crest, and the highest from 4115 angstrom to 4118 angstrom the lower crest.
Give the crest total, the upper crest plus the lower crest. 1.84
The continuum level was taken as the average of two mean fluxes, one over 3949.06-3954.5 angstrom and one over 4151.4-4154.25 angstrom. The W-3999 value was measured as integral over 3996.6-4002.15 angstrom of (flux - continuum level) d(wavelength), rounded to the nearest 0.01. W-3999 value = -0.01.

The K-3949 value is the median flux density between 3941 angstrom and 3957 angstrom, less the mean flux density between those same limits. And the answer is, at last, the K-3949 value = -0.019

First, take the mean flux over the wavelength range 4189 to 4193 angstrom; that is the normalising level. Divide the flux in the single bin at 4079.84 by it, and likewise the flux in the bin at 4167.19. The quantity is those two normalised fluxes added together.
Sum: 2.16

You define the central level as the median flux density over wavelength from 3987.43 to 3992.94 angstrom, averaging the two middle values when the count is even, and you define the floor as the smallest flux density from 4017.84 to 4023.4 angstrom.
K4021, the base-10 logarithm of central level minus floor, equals -1.49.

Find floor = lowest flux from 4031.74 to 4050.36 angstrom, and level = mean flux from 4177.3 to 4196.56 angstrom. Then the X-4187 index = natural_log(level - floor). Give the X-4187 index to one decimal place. -1.9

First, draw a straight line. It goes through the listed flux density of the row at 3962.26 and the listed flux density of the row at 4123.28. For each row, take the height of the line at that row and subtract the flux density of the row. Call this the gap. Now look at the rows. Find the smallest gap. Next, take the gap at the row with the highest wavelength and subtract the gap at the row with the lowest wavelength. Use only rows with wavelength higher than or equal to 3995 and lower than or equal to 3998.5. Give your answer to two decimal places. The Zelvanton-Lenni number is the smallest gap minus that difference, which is 0.24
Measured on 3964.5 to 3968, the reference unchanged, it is -0.11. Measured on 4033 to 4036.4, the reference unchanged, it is 0.14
